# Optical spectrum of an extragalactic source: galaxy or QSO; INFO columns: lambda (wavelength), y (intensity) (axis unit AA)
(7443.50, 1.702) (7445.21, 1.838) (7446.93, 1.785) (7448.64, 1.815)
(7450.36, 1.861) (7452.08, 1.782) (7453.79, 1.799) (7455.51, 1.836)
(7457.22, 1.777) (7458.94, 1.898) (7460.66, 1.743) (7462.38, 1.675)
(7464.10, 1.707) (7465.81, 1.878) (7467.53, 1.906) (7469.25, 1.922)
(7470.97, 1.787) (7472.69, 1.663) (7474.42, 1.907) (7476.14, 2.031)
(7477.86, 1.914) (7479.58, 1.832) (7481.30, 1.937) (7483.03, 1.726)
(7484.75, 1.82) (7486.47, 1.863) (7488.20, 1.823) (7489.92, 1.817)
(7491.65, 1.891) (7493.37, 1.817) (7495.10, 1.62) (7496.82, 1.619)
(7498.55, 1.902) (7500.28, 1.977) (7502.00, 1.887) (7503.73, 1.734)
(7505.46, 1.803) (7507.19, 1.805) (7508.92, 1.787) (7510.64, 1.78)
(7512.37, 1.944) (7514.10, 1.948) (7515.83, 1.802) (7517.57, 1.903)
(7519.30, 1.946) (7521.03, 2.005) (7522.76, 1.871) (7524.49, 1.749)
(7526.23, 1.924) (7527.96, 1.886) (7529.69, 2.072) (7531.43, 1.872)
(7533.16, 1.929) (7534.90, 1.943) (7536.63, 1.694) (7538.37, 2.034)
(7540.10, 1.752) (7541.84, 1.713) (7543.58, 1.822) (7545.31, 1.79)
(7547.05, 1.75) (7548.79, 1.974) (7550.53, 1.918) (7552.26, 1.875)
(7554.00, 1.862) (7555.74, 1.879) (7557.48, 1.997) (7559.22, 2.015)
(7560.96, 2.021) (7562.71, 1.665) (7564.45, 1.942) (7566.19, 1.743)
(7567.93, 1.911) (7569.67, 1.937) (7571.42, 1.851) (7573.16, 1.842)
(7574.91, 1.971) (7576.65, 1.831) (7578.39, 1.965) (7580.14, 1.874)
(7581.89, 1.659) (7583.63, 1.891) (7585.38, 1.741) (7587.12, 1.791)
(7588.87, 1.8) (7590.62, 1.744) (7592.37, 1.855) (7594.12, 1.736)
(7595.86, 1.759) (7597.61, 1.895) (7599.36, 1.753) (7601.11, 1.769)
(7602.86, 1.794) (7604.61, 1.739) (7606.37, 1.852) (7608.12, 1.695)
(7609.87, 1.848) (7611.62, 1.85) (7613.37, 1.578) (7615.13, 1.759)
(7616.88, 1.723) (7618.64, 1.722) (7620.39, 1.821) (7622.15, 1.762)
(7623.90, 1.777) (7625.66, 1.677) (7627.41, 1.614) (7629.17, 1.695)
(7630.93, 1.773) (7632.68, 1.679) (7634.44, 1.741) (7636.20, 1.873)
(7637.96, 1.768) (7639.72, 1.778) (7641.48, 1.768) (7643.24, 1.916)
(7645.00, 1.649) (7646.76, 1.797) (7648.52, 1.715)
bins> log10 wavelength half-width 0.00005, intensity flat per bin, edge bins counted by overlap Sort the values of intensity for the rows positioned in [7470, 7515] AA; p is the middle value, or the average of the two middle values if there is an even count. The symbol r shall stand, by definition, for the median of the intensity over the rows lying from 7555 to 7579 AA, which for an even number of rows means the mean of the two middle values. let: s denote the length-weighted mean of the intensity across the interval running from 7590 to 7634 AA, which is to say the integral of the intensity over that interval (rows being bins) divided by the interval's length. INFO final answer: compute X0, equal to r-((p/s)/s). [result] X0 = 1.33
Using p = 1.82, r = 1.92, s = 1.75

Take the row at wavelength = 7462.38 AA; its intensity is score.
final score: 1.675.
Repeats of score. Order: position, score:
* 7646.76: 1.797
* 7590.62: 1.744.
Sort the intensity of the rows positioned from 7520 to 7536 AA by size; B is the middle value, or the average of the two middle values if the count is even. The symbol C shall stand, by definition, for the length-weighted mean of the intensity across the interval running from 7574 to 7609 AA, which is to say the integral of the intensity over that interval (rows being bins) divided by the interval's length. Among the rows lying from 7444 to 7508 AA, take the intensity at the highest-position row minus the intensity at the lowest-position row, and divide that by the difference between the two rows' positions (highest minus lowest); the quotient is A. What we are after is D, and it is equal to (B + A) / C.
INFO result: 1.07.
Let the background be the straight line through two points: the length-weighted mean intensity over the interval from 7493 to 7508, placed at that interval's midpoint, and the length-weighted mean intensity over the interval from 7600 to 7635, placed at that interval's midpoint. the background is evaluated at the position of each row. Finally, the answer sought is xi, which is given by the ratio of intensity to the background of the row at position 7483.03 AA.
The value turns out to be 0.96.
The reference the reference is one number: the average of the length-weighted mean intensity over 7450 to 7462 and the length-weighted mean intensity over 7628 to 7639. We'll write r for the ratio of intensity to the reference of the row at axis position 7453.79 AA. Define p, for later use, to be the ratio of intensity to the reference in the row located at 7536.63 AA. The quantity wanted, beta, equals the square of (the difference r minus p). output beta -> 0.0035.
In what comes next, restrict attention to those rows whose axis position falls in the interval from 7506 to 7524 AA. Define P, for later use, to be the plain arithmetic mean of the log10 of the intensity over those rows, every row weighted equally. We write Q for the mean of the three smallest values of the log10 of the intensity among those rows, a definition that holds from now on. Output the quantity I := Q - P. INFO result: -0.021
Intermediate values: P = 0.274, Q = 0.253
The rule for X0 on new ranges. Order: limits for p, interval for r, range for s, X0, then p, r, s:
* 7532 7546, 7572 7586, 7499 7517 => 1.33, 1.81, 1.86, 1.85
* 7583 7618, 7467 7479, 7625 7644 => 1.33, 1.76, 1.91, 1.75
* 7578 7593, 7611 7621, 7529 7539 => 1.25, 1.80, 1.74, 1.92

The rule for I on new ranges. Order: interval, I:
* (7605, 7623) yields -0.024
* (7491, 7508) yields -0.036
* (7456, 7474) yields -0.028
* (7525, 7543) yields -0.038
